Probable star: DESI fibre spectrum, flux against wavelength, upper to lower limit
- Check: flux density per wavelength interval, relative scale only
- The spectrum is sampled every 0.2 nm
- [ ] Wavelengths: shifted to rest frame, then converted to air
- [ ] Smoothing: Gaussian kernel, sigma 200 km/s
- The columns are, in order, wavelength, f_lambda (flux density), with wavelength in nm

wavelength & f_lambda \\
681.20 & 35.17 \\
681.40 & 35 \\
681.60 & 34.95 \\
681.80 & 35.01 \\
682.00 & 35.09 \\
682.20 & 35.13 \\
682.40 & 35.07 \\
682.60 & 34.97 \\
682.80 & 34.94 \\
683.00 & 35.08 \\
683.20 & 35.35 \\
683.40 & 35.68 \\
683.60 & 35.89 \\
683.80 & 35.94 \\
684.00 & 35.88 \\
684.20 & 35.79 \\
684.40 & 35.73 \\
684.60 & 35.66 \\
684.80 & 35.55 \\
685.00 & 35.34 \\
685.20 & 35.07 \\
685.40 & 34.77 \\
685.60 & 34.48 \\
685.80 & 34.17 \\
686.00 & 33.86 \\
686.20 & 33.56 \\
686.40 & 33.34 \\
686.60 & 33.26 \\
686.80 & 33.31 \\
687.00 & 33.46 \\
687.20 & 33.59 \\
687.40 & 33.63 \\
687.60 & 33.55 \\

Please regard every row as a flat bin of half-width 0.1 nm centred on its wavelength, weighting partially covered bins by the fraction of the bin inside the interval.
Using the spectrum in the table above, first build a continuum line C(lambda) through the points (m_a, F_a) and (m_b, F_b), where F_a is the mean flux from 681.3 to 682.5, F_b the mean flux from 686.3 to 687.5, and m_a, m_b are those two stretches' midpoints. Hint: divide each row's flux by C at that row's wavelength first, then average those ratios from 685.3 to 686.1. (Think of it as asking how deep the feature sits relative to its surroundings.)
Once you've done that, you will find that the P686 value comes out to 1.01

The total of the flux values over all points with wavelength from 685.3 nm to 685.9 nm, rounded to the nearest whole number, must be 103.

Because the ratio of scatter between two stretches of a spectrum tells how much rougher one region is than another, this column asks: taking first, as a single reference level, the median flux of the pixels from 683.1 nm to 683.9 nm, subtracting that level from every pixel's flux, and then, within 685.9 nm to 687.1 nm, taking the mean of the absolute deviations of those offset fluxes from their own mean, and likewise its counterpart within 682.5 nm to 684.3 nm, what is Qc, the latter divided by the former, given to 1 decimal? 2.3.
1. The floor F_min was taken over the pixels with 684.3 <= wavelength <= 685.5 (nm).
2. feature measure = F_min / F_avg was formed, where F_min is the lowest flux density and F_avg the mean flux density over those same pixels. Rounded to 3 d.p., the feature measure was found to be 0.983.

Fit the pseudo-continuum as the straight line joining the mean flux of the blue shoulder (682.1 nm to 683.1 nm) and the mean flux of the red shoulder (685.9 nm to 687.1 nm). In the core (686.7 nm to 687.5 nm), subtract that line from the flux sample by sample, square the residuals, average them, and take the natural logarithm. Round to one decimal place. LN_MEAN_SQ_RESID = -2.1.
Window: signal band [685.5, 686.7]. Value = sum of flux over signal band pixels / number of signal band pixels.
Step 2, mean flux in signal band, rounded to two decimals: 33.78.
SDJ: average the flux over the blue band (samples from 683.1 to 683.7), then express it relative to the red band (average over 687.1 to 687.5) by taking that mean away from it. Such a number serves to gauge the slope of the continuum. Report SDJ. 2.0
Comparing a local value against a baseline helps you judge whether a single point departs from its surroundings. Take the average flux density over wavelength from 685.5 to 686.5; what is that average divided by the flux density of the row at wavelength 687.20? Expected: 1.01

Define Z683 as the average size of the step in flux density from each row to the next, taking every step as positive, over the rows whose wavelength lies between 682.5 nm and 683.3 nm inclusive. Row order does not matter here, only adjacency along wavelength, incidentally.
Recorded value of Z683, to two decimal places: 0.15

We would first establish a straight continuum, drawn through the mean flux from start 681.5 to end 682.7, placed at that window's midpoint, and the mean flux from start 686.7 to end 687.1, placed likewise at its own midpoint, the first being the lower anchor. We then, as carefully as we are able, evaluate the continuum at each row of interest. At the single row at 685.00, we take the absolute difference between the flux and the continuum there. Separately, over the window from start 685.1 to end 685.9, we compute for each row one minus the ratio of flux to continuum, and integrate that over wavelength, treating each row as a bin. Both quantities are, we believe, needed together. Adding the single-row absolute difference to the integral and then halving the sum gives 0.64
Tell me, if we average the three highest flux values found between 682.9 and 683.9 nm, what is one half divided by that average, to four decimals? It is 0.0140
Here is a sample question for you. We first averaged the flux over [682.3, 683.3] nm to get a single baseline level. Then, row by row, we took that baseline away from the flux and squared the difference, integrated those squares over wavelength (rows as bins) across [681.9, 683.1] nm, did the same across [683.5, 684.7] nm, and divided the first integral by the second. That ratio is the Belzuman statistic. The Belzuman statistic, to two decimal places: 0.01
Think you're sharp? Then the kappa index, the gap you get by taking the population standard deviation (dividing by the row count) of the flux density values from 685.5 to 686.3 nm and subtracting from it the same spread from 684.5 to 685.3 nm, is 0.12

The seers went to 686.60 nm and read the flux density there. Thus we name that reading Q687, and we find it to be 33.26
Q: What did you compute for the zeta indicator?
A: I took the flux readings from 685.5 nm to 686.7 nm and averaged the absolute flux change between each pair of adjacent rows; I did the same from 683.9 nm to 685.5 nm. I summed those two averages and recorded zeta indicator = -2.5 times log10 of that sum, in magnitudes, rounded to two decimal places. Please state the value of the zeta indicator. 0.99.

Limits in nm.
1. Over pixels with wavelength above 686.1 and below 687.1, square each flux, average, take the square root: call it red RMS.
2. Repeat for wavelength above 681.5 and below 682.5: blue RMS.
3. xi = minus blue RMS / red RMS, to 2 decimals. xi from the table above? -1.05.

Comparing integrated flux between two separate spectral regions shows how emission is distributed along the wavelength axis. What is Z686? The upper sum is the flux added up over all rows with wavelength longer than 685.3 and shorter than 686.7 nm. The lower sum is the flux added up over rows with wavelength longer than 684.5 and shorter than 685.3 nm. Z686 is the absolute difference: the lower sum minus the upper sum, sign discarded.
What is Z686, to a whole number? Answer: 96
